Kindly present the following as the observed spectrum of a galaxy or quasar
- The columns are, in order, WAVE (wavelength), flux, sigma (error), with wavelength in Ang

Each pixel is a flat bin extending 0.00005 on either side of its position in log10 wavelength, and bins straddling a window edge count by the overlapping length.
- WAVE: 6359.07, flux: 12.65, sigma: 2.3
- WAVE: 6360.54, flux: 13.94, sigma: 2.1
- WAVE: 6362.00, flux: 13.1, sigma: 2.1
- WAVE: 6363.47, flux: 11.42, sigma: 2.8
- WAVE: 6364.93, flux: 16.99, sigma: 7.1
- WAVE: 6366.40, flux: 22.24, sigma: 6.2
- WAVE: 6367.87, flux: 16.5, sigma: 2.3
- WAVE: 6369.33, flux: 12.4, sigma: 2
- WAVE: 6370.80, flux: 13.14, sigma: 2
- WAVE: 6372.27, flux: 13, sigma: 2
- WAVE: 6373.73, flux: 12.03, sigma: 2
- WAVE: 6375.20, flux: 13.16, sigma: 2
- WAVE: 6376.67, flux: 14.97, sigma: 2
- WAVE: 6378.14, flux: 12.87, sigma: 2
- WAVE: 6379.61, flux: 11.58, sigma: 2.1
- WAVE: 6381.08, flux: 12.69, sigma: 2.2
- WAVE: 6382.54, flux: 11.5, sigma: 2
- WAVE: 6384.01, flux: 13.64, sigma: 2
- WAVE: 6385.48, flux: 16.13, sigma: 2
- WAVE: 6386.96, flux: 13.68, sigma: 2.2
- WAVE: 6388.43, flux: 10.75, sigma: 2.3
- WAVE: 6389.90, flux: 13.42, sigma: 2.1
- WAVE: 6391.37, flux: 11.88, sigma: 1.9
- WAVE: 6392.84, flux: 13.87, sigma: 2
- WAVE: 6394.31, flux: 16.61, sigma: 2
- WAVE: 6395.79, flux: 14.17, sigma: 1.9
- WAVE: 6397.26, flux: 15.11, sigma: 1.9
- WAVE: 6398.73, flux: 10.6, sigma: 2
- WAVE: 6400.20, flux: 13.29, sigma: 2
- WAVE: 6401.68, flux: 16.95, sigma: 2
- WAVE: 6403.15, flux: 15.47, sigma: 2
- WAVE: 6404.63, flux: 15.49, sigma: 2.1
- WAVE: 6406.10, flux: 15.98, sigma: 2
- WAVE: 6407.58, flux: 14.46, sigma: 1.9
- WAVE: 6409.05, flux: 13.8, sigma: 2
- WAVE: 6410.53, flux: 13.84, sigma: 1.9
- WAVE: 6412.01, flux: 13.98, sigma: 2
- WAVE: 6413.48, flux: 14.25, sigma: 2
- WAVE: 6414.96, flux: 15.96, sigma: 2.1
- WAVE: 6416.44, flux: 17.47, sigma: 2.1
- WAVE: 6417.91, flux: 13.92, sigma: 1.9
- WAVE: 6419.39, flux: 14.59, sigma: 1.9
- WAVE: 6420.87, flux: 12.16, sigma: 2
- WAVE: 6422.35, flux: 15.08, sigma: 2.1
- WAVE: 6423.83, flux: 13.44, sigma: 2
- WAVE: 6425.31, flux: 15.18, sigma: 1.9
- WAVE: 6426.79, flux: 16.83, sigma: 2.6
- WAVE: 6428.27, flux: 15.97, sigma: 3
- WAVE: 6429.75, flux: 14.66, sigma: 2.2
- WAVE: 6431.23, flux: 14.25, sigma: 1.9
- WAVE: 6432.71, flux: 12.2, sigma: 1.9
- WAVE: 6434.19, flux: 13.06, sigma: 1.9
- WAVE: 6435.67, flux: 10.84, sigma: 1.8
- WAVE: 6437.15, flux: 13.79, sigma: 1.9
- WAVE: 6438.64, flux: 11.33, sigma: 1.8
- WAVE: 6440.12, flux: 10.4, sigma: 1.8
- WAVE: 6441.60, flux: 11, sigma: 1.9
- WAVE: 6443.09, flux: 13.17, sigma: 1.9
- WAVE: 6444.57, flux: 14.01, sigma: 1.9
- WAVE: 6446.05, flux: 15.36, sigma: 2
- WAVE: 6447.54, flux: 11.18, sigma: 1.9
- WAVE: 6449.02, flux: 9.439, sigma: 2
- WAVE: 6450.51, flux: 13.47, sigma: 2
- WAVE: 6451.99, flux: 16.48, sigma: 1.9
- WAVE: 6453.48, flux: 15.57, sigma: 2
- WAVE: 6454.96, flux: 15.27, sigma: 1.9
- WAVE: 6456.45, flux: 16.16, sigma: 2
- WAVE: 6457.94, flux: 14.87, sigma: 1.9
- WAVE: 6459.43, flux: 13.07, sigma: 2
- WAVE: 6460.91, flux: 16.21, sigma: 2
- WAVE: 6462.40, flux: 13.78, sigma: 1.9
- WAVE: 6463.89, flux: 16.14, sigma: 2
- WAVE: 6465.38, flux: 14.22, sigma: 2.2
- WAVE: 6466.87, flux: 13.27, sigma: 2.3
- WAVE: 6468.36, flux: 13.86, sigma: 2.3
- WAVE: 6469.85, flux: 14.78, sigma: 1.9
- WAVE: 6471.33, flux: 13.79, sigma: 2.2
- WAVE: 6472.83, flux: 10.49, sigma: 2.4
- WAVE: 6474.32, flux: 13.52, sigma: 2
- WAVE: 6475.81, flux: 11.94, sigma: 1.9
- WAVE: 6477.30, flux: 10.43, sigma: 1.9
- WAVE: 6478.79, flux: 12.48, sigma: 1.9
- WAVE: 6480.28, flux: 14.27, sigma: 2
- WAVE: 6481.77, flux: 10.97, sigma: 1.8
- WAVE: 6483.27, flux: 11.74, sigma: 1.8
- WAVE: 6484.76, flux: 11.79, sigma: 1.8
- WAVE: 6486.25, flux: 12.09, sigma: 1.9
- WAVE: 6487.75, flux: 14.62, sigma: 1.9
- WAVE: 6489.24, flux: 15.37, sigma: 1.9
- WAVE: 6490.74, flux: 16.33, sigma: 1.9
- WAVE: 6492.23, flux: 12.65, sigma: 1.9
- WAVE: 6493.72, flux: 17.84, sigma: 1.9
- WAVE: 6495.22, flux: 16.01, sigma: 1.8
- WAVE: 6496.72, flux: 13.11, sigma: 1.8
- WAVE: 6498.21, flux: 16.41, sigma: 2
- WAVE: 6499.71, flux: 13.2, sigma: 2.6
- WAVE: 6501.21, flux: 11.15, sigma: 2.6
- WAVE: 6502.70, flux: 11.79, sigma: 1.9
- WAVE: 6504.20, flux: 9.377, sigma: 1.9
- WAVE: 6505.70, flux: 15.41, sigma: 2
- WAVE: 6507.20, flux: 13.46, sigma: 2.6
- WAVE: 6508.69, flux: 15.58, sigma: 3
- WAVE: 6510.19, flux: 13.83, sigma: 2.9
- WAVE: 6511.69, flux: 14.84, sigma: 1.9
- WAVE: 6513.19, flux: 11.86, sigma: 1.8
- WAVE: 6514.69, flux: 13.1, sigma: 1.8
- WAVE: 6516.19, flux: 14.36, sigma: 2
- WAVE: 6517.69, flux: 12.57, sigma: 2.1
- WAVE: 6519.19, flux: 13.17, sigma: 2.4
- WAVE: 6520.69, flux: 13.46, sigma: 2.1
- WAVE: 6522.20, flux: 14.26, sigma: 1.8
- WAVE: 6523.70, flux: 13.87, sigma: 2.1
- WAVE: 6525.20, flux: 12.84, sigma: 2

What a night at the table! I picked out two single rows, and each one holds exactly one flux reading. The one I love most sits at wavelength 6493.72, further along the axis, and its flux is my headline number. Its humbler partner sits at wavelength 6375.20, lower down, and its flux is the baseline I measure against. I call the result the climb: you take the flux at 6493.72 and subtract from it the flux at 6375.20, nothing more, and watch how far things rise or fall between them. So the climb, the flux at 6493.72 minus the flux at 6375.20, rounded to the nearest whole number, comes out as 5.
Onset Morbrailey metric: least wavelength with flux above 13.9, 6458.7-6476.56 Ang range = 6460.91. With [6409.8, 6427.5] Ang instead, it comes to 6412.01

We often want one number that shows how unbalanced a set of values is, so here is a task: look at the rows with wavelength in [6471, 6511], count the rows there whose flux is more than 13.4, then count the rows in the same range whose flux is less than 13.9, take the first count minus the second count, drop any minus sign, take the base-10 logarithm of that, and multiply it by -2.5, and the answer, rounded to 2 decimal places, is -1.75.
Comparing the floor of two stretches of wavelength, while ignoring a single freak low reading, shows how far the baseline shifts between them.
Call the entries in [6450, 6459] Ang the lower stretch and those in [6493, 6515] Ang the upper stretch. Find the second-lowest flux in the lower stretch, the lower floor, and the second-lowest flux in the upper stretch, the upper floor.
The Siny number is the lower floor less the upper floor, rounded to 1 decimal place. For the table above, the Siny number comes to 3.7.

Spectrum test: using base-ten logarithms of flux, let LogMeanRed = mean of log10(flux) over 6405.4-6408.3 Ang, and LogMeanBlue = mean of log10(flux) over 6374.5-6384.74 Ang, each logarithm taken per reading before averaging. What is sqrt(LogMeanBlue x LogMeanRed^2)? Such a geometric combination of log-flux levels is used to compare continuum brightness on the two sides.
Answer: 1.24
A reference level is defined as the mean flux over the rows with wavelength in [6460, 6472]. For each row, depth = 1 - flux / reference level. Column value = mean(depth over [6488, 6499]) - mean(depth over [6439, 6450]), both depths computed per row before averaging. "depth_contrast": -0.23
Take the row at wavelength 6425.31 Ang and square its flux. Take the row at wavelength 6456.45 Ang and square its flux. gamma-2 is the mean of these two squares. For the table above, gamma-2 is 246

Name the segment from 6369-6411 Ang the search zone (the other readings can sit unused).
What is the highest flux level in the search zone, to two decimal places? 16.95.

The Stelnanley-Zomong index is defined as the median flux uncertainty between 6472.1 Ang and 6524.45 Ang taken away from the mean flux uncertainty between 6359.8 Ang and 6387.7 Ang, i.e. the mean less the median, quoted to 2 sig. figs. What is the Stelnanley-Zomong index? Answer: 0.68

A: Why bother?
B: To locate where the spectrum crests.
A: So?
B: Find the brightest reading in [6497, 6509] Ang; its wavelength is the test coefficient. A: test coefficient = 6498.21 Ang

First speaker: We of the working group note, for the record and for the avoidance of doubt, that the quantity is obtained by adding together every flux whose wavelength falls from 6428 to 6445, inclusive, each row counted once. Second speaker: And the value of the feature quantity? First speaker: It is 155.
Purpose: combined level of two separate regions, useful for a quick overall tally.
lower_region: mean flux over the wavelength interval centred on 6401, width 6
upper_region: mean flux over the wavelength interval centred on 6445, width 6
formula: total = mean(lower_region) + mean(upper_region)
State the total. 27.5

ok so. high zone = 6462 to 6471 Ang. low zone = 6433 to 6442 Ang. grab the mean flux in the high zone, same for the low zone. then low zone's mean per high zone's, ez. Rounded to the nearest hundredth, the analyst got 0.82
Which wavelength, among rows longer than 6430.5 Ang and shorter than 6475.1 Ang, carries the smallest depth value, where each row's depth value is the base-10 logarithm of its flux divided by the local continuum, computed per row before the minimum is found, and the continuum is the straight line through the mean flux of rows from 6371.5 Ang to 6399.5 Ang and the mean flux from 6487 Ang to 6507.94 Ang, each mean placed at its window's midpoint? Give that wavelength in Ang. 6449.02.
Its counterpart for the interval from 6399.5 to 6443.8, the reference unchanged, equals 6440.12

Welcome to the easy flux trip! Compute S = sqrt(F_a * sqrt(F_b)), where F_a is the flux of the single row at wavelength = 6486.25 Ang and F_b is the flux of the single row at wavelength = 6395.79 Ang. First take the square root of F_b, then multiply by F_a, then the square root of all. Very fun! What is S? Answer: 6.75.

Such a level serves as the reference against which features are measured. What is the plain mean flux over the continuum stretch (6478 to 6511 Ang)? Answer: 13.61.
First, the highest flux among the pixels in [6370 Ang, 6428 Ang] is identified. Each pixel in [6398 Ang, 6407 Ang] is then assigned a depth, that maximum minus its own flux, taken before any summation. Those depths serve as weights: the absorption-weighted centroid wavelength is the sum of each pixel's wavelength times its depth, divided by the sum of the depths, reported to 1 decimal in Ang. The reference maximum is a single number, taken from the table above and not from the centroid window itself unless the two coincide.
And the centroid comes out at 6401.0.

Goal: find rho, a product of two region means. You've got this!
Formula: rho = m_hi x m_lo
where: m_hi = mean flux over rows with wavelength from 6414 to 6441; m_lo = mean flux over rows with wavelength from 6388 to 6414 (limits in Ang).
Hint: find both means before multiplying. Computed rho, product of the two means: 197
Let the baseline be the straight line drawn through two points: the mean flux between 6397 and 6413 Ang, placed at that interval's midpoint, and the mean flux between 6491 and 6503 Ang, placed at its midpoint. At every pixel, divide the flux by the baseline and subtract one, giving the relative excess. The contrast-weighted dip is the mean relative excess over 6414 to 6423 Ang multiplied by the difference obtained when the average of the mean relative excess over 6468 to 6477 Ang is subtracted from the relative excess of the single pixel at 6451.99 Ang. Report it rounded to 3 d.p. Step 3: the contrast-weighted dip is 0.008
